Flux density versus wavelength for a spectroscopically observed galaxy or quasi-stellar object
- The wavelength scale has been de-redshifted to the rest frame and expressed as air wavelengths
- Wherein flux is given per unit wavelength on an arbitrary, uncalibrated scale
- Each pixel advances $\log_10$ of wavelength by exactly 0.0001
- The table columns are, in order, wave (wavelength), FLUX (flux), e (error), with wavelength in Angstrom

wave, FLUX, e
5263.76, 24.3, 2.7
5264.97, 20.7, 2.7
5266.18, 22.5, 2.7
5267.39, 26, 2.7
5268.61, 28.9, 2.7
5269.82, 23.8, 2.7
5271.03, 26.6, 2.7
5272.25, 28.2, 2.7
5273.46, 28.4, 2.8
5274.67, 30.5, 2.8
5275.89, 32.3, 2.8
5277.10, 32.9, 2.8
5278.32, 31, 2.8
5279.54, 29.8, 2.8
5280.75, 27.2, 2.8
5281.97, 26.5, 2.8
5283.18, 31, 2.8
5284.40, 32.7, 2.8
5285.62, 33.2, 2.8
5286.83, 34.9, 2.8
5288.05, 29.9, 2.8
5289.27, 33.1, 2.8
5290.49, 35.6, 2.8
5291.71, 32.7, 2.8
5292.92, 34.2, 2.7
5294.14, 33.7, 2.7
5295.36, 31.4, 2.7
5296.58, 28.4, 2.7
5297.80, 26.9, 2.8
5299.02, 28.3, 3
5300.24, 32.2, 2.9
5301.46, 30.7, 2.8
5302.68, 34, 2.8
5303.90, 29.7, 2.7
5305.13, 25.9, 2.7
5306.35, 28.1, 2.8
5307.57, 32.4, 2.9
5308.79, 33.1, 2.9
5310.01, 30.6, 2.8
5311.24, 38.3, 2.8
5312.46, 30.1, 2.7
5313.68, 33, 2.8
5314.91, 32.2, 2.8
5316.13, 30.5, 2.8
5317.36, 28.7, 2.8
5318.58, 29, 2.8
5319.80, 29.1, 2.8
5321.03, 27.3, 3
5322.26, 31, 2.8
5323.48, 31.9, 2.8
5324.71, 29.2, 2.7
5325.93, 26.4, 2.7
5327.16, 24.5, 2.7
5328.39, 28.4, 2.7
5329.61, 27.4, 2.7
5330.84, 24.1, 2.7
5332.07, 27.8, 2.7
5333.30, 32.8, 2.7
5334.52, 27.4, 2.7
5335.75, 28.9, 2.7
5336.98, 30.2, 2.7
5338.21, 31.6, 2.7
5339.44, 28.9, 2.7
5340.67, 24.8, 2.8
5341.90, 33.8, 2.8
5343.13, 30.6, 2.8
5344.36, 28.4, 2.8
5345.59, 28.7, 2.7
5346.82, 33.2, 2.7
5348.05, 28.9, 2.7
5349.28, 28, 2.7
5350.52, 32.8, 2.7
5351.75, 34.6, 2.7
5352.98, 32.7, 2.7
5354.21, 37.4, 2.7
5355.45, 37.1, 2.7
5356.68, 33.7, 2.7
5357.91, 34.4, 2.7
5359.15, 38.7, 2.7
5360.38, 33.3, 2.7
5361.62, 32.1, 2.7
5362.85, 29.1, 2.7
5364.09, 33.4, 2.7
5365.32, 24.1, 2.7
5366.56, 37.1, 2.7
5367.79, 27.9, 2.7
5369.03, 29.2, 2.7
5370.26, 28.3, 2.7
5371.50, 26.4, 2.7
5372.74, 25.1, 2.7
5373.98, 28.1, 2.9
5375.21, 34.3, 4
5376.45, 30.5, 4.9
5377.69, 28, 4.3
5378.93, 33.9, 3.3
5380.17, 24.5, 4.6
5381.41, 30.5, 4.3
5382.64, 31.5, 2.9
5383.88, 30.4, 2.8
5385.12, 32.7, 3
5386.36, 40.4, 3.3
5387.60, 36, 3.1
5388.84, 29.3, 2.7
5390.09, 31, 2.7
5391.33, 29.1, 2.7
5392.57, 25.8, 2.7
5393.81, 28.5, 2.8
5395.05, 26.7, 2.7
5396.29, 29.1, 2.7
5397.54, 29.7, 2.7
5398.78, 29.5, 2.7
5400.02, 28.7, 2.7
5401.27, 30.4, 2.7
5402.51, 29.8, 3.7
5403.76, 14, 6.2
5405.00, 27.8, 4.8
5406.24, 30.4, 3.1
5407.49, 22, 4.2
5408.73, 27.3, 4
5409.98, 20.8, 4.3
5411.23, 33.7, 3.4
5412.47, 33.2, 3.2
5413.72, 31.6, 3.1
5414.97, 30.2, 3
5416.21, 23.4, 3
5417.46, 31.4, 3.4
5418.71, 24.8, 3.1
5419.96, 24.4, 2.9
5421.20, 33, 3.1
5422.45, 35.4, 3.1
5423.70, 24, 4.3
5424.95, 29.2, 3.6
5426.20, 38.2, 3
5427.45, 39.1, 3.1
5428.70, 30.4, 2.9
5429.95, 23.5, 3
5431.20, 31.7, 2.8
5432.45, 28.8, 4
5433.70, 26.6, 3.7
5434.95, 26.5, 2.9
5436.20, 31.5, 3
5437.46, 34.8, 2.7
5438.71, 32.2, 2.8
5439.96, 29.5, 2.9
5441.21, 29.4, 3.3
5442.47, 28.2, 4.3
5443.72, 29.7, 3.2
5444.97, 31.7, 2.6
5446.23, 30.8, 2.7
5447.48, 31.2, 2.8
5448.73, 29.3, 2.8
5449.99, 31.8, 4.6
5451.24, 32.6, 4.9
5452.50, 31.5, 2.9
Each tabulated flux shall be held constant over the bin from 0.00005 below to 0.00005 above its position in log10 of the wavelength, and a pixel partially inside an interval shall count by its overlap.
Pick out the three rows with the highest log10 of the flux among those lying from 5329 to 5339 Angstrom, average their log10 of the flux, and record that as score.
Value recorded 1.50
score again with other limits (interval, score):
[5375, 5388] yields 1.57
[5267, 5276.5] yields 1.48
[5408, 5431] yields 1.57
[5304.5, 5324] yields 1.54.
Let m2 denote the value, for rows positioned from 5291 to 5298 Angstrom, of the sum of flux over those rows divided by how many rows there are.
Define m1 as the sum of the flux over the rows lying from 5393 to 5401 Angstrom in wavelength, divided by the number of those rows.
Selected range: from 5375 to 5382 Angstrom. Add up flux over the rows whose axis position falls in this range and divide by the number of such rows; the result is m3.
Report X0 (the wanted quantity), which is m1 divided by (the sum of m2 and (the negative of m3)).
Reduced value 31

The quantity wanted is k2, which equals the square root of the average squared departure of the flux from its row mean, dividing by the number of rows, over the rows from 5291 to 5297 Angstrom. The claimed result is 2.1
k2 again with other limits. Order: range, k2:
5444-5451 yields 0.9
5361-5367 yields 4.4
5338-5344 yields 3.0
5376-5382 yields 3.1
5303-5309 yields 2.7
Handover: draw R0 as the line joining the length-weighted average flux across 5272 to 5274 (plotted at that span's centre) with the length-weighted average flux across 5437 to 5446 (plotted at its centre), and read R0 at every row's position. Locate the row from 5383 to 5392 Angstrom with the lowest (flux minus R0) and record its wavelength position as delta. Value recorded 5391.33 Angstrom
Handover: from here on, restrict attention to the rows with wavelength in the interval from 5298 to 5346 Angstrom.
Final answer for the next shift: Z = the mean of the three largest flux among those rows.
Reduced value 35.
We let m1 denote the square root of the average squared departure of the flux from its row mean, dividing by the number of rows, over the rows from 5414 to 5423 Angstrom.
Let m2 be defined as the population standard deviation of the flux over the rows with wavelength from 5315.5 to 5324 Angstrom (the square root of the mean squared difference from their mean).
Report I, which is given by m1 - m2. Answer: 2.9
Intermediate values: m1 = 4.4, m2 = 1.5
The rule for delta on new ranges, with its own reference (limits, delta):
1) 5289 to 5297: 5296.58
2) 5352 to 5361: 5352.98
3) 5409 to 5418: 5409.98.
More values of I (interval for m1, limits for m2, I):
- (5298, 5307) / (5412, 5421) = -1.2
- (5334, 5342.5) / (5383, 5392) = -1.1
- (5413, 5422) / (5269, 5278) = 0.8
